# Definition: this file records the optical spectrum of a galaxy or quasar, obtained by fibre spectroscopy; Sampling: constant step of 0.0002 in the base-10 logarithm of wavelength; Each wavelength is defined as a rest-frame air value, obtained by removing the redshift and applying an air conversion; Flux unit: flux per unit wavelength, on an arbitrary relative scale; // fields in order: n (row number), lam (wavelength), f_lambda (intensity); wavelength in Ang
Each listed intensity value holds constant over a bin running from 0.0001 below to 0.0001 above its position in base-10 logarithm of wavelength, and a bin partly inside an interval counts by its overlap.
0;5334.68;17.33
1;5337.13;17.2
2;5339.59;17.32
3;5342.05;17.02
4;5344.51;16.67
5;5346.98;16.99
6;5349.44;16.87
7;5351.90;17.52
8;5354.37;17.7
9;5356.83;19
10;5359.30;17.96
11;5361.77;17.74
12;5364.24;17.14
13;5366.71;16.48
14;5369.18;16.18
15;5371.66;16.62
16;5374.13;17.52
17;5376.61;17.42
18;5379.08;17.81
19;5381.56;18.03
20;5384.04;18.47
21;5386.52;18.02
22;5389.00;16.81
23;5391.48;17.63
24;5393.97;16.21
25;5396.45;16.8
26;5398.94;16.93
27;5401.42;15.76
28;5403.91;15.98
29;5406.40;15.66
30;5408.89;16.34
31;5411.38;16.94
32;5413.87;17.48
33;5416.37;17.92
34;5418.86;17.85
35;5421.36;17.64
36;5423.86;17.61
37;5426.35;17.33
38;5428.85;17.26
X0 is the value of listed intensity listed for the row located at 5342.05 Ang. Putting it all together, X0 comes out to 17.02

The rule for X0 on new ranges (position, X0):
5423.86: 17.61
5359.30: 17.96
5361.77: 17.74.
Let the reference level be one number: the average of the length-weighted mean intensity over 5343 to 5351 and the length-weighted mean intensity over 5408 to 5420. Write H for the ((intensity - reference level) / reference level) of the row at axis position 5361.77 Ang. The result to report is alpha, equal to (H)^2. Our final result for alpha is 0.0014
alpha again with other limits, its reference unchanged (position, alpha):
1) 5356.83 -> 0.0123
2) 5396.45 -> 0.0003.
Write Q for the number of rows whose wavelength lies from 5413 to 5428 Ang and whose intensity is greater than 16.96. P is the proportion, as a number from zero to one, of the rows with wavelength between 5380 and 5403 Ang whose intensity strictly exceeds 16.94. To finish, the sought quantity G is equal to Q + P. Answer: 6.4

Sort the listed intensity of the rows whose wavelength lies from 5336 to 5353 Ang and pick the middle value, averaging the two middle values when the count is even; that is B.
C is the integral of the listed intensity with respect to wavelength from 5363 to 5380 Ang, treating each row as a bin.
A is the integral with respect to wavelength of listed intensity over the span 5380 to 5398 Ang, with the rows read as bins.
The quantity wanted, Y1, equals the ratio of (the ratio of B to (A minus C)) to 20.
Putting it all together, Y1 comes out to 0.04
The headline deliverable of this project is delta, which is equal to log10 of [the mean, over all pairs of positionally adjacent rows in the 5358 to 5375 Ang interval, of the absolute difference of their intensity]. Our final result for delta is -0.28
